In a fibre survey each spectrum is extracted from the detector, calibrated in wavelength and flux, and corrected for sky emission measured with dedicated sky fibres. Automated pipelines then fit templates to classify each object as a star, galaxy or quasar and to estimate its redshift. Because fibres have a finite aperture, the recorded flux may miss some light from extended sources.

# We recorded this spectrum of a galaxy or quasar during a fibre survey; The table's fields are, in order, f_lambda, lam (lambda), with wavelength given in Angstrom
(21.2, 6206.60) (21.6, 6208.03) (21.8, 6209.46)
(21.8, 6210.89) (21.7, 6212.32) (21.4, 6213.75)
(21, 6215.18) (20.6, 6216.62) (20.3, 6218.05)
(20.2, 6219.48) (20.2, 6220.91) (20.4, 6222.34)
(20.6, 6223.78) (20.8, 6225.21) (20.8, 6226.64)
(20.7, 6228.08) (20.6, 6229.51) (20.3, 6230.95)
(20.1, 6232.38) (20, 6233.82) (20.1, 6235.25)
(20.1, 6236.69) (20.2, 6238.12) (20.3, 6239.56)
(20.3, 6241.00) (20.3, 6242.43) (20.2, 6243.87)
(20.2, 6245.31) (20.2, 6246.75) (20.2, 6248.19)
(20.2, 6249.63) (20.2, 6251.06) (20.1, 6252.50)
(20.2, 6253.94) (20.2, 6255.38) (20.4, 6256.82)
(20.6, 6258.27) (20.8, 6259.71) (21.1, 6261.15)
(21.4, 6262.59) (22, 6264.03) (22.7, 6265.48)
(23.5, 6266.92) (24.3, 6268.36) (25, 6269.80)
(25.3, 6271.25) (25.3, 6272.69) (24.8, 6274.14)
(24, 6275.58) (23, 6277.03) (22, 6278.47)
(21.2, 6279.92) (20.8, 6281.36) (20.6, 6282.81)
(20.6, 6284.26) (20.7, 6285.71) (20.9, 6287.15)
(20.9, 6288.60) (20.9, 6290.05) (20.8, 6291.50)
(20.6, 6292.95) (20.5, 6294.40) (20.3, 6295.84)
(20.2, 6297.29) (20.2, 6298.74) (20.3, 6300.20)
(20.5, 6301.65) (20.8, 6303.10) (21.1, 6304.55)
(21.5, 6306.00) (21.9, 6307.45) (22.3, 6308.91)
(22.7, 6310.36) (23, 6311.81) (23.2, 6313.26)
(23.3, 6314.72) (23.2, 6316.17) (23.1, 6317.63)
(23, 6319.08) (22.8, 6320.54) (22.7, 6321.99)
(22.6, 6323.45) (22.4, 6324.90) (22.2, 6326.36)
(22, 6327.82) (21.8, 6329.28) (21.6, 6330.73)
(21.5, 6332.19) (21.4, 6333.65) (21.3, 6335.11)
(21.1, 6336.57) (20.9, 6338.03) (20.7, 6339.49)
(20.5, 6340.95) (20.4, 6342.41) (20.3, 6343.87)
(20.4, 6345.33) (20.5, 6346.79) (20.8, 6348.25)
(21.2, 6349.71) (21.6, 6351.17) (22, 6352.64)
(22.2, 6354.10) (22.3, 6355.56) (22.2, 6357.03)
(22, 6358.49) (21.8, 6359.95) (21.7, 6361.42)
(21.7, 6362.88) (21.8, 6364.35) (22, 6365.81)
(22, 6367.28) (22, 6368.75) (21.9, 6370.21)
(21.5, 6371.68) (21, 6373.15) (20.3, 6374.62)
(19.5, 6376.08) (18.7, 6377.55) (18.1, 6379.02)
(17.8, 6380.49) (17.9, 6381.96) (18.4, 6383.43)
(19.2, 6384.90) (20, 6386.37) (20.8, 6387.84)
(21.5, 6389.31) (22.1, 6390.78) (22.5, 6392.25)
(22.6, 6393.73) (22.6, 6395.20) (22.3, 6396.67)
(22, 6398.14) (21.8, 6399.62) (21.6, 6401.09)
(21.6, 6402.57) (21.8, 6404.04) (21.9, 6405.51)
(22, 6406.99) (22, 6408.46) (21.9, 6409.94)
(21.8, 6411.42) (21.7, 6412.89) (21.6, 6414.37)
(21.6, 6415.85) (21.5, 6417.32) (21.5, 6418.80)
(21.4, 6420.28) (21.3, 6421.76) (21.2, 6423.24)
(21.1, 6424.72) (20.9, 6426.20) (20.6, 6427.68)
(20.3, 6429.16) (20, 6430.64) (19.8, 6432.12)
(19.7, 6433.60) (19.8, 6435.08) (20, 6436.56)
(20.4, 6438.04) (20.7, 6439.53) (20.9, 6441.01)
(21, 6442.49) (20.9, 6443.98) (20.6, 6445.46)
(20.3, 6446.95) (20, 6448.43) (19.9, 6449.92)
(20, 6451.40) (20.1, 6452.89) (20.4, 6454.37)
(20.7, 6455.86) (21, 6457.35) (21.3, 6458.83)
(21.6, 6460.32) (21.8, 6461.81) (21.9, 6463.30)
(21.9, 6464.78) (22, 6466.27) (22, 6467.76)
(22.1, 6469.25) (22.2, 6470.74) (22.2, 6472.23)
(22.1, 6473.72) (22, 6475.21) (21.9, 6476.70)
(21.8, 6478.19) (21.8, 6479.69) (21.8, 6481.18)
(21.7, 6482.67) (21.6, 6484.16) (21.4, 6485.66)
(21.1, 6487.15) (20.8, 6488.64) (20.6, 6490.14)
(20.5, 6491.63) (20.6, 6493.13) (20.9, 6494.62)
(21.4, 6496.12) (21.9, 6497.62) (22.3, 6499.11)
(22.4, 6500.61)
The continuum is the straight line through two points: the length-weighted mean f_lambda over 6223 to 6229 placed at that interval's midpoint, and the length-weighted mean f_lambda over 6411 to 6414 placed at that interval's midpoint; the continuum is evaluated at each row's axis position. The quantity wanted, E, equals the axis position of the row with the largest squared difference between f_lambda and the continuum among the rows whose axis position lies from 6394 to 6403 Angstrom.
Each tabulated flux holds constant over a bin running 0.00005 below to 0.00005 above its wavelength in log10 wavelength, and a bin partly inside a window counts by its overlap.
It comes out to 6395.20 Angstrom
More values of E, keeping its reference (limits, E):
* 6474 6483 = 6482.67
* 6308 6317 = 6314.72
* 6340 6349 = 6343.87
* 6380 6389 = 6380.49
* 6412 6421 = 6420.28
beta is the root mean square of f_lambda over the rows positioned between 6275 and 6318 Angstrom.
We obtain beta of 21.5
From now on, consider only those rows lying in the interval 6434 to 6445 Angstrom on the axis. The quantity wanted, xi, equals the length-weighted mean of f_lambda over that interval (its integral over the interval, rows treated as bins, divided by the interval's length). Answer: 20.5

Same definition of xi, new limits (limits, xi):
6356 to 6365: 21.9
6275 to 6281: 22.4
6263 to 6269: 23.0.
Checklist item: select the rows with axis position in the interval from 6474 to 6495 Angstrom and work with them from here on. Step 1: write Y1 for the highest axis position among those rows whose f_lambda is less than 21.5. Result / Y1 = 6494.62 Angstrom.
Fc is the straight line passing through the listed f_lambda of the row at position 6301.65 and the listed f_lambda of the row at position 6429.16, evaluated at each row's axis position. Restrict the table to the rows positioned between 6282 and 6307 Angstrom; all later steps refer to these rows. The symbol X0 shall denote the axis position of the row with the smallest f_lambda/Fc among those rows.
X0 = 6297.29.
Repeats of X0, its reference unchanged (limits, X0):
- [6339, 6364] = 6343.87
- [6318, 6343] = 6342.41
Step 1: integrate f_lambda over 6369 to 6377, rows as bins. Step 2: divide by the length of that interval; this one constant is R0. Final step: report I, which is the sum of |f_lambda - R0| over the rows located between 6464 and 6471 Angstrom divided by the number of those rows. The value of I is 1.17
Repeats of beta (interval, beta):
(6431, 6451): 20.3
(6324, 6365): 21.4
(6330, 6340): 21.2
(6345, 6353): 21.1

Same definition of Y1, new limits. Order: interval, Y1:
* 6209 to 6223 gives 6222.34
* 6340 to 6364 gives 6349.71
